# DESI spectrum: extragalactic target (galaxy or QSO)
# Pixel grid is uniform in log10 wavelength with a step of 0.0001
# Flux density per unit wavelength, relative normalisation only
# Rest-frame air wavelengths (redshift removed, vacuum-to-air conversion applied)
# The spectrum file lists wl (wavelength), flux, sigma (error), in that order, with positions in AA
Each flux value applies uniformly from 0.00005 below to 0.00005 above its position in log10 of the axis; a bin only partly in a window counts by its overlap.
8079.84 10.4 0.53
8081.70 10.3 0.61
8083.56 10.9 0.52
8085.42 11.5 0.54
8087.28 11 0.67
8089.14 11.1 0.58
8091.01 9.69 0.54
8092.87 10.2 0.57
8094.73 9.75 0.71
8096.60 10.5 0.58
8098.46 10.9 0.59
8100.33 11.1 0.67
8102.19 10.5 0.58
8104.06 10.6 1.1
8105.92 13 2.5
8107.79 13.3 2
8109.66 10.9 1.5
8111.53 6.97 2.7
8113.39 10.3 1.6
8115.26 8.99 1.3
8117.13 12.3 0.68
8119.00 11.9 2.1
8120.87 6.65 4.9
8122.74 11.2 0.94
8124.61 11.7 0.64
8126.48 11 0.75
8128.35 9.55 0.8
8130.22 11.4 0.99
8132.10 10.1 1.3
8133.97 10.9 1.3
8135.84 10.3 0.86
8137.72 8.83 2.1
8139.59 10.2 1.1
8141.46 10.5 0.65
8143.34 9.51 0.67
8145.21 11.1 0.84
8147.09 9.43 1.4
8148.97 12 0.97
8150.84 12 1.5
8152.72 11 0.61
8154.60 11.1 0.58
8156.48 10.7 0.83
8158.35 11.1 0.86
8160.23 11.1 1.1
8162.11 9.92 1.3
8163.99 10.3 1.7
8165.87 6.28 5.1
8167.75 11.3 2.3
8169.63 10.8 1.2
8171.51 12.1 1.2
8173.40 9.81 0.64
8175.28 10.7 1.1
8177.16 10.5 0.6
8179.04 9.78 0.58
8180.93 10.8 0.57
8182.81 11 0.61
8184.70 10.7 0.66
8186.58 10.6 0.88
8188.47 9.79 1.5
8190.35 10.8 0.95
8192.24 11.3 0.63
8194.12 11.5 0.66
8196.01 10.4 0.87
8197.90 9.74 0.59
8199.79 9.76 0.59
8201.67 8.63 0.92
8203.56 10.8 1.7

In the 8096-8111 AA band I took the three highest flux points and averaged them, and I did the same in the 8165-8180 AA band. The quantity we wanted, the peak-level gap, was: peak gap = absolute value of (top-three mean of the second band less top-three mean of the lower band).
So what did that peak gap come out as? 1.07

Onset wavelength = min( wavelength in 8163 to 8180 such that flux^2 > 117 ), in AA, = 8167.75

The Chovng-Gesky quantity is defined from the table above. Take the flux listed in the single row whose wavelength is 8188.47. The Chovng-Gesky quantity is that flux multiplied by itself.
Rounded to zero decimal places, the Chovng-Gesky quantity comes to 96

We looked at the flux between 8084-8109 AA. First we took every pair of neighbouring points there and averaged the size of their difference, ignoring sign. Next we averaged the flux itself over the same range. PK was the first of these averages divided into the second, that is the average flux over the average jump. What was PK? 17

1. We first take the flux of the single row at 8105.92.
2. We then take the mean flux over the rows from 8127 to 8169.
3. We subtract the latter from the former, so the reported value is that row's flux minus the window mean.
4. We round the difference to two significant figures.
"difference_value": 2.6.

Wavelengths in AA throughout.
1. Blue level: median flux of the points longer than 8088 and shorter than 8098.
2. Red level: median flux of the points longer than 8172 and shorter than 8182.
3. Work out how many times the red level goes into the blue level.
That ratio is 0.97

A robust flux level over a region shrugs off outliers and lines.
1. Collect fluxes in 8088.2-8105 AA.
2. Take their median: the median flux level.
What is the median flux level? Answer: 10.5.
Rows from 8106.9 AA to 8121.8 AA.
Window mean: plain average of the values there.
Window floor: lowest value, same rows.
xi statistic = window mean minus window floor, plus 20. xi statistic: 23.5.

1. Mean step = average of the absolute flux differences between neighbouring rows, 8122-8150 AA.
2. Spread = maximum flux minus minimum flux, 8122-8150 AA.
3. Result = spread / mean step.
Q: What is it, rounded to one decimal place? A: 2.6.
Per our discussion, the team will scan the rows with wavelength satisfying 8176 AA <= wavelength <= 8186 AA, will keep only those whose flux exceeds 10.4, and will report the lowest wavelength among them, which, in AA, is 8177.16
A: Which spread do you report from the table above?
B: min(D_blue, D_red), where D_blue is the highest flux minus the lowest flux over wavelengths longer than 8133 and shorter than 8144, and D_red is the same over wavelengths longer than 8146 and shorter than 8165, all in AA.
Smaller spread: 2.1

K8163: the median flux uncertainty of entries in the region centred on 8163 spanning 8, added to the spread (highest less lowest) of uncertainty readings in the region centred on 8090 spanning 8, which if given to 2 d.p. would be 1.63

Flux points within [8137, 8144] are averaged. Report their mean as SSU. 9.8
